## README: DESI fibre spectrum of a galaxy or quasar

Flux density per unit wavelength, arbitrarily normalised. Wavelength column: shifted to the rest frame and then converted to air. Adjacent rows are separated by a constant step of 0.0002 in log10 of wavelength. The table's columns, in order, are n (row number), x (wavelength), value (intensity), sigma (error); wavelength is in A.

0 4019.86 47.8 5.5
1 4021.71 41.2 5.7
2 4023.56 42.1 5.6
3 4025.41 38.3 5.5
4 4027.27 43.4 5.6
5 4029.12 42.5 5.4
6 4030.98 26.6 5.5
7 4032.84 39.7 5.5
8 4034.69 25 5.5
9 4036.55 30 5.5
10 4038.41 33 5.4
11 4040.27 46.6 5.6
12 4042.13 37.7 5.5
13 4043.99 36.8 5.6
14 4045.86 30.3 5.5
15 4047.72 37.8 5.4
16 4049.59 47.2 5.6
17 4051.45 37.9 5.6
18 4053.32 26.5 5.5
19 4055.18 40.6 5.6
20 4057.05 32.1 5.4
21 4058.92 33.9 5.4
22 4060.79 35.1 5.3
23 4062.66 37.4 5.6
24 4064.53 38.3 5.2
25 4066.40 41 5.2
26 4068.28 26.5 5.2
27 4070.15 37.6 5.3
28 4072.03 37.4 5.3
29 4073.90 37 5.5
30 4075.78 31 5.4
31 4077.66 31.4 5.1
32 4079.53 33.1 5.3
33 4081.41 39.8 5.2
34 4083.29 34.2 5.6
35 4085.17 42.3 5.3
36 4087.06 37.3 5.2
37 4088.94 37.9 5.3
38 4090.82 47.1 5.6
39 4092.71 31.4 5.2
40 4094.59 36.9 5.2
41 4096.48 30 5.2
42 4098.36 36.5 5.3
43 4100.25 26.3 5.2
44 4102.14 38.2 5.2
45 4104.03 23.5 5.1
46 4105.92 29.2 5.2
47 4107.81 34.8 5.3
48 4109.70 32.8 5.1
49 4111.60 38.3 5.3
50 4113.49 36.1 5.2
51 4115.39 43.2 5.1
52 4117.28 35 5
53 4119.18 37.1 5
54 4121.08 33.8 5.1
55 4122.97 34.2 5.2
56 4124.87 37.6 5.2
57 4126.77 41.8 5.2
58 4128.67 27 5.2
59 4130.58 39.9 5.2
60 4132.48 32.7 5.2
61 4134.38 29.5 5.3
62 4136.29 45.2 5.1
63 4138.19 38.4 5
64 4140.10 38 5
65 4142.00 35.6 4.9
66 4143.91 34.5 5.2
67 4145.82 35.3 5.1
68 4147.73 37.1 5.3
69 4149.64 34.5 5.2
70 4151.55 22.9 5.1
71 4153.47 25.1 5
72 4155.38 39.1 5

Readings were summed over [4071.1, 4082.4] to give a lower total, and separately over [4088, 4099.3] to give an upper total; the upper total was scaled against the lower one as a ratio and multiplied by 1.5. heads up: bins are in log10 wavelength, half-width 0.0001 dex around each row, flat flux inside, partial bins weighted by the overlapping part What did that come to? 1.57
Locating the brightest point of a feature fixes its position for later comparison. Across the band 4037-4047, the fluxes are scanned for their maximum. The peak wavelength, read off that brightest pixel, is 4040.27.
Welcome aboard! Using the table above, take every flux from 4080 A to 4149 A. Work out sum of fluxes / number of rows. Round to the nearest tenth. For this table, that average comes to 35.8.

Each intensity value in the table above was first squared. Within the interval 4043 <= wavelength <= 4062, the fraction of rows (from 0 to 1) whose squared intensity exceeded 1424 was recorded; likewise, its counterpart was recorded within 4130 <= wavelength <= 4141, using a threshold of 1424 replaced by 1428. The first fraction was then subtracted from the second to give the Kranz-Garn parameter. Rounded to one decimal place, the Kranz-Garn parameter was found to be 0.3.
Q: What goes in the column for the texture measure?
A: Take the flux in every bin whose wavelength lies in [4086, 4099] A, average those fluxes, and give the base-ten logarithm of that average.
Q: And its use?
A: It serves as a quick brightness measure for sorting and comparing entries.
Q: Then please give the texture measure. 1.57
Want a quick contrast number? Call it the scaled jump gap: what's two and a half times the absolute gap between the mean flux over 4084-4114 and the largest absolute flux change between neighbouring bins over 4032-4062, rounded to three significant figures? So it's 50.5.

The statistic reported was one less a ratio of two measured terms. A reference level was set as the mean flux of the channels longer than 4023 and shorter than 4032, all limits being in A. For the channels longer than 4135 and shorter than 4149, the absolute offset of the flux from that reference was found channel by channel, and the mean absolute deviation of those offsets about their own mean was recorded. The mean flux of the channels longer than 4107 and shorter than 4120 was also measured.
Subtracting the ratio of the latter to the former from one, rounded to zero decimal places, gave -20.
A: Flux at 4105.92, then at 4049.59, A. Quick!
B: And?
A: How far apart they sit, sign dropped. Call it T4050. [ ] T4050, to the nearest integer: 18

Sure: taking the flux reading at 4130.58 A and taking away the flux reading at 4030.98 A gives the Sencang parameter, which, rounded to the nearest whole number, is 13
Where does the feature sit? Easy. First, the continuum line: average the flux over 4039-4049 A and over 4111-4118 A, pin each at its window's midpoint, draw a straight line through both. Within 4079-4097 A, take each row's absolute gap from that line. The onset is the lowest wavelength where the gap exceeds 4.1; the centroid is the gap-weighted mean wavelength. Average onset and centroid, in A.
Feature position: 4084.4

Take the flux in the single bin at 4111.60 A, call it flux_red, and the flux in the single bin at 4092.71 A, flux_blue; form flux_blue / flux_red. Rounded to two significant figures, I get 0.82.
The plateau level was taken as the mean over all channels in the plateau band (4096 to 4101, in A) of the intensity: 31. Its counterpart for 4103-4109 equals 29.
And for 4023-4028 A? 41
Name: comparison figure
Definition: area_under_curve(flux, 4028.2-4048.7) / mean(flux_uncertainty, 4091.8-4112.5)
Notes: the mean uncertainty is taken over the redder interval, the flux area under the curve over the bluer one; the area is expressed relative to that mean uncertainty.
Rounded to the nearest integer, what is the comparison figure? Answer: 138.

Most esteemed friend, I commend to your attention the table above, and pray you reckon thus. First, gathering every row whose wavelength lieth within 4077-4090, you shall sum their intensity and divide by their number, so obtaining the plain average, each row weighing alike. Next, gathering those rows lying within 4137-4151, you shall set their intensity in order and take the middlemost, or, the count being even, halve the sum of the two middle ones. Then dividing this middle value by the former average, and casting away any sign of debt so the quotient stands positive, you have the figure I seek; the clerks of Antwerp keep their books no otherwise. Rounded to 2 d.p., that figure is 0.97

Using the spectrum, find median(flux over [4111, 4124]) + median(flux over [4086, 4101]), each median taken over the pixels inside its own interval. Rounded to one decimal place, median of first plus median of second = 72.8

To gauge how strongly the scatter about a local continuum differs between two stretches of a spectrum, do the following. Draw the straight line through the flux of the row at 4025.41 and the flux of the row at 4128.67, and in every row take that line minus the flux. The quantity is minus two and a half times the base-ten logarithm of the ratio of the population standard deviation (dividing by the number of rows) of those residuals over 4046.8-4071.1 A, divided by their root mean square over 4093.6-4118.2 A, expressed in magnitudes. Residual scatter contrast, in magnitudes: 0.3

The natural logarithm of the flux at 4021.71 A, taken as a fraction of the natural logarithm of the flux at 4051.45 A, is 1.02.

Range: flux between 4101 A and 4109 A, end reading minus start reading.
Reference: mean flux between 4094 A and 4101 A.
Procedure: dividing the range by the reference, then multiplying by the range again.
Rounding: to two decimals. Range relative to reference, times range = 0.36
